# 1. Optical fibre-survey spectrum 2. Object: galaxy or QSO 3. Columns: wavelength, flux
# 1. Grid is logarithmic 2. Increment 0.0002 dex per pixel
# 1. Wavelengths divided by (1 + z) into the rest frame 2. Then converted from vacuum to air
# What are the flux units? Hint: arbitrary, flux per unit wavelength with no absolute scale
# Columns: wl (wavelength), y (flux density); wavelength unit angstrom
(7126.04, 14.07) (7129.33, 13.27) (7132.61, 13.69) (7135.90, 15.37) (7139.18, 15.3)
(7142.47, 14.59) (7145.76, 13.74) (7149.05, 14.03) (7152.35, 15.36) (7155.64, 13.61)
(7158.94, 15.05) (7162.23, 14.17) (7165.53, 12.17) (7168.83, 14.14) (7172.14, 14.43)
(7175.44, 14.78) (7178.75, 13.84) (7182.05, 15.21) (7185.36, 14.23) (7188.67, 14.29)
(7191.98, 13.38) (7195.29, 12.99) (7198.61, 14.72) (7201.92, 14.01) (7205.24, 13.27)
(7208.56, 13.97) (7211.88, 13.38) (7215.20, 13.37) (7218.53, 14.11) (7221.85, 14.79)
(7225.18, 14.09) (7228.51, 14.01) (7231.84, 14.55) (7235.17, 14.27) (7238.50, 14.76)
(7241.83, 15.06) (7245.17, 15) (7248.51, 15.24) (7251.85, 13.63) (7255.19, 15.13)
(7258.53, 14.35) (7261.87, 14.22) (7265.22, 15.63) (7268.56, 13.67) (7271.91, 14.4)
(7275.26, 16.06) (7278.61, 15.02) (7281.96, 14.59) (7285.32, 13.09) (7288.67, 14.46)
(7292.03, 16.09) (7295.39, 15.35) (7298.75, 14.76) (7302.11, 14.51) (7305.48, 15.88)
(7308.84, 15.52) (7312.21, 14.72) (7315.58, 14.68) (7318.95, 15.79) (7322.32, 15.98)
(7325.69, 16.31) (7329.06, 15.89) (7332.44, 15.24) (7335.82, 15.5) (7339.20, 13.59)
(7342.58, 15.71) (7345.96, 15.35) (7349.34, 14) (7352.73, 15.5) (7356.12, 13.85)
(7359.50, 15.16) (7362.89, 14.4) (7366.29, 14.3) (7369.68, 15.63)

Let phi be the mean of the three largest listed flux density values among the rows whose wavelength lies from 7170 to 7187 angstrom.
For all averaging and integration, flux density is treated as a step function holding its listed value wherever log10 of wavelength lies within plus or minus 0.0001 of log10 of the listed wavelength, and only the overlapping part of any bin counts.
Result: 14.8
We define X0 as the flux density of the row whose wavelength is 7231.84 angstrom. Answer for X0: 14.55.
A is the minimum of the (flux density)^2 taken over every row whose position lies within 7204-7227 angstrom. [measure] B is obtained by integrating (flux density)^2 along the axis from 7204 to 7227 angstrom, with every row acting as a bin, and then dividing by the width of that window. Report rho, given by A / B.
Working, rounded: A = 176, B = 192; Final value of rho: 0.91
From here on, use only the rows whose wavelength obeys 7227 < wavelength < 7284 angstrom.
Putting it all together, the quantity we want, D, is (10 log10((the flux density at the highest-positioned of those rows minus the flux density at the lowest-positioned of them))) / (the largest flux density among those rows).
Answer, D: -0.15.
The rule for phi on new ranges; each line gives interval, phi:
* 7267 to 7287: 15.2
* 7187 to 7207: 14.3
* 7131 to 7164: 15.3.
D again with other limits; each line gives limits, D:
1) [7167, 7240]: -0.14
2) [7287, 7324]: 0.11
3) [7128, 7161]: 0.16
